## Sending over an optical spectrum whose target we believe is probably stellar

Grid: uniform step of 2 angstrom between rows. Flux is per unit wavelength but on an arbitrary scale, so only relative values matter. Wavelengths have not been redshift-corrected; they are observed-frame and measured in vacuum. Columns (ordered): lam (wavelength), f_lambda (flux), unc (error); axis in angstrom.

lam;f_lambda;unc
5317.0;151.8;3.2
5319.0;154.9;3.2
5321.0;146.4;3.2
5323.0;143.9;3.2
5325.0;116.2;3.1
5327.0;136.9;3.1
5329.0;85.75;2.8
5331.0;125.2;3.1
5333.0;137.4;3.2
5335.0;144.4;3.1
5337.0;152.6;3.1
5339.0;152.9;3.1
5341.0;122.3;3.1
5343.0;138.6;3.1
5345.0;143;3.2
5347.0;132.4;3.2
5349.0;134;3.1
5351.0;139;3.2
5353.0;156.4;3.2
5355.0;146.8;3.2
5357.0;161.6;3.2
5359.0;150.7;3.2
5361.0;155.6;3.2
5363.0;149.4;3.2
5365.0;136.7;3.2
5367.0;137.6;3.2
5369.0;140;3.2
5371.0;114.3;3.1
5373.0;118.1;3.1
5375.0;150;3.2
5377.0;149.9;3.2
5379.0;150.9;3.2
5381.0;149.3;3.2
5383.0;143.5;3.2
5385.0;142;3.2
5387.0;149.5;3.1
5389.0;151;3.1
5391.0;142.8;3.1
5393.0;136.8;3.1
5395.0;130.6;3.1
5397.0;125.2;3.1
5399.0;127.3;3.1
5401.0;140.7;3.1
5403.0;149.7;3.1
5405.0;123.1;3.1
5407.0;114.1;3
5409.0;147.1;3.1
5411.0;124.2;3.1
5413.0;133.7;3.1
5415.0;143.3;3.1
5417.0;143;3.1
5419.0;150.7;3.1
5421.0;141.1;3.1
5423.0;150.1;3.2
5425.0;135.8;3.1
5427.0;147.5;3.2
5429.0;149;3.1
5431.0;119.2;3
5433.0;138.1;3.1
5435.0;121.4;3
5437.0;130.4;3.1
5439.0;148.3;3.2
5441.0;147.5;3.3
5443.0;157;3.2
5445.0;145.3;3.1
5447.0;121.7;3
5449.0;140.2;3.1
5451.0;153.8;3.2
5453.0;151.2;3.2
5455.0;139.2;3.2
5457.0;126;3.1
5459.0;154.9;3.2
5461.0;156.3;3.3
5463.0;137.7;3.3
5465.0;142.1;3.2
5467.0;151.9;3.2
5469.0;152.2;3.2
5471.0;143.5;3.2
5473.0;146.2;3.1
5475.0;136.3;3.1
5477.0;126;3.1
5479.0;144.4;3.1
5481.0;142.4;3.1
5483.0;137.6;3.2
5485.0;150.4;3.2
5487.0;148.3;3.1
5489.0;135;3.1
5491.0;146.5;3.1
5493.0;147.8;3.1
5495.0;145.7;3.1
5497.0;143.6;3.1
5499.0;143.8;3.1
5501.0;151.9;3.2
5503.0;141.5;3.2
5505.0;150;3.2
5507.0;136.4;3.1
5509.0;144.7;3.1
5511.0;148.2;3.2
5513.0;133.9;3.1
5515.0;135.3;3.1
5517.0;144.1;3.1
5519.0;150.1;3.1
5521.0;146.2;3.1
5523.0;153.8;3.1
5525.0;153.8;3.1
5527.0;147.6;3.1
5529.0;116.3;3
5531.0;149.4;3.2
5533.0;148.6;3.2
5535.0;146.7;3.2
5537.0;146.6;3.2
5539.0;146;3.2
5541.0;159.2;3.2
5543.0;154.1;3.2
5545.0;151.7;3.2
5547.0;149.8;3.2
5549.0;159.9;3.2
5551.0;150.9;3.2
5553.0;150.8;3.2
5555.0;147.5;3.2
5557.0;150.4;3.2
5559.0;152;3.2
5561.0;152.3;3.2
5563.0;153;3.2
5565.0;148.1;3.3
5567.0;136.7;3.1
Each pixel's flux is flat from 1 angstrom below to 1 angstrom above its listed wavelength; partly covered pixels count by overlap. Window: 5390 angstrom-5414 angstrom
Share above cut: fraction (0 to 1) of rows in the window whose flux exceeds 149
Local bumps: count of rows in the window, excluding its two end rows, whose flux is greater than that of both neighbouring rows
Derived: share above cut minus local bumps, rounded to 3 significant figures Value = -1.92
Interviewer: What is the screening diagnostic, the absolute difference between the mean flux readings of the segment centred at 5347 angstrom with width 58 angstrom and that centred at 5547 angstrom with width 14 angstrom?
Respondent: 15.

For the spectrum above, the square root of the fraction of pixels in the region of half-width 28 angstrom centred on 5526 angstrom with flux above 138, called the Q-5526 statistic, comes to 0.926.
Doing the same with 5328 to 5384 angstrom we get 0.802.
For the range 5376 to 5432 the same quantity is 0.802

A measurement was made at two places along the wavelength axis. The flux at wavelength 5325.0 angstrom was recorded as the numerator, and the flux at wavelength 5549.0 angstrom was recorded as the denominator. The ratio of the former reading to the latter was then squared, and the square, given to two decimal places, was 0.53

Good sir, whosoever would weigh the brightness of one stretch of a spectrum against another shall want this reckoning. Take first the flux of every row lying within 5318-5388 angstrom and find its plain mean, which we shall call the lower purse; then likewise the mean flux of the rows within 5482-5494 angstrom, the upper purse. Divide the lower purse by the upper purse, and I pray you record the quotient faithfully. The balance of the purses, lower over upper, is 0.97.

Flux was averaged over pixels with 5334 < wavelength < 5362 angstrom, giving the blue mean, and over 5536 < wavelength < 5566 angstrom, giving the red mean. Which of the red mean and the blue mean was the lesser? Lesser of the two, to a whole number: 145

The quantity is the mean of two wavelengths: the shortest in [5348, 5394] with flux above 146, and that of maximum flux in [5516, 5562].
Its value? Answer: 5451 angstrom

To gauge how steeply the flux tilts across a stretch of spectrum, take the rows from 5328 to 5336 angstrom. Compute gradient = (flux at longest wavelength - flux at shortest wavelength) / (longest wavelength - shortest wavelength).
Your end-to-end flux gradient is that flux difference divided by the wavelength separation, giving 9.8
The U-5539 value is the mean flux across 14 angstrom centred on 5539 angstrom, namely 150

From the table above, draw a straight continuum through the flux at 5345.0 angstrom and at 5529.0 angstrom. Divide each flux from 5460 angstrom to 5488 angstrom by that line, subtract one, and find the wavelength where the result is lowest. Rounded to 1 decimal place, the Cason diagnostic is 5477.0 angstrom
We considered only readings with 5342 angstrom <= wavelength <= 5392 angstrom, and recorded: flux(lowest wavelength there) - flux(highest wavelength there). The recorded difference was -4.2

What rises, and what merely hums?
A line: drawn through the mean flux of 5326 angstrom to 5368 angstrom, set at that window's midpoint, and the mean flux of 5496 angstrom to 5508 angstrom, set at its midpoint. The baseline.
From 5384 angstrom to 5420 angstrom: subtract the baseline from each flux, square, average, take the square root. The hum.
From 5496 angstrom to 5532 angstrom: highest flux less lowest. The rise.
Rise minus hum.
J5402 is 26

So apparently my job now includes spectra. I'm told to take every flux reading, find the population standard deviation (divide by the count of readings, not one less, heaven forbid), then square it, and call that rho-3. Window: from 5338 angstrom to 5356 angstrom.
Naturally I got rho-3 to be 100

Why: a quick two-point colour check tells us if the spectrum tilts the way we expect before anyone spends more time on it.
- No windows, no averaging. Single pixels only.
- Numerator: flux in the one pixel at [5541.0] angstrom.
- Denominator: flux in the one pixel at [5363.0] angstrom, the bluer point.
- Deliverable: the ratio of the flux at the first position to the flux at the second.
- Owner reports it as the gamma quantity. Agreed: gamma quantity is 1.07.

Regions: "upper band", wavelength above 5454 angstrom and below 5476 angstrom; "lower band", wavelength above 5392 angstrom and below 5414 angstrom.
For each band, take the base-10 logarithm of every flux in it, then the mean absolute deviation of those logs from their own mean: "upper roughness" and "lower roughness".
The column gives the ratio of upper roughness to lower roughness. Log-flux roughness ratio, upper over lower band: 0.78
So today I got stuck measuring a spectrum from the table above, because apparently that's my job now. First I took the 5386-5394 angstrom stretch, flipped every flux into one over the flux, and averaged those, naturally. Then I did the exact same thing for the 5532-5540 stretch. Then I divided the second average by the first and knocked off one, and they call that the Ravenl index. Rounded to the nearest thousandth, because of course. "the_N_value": -0.015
